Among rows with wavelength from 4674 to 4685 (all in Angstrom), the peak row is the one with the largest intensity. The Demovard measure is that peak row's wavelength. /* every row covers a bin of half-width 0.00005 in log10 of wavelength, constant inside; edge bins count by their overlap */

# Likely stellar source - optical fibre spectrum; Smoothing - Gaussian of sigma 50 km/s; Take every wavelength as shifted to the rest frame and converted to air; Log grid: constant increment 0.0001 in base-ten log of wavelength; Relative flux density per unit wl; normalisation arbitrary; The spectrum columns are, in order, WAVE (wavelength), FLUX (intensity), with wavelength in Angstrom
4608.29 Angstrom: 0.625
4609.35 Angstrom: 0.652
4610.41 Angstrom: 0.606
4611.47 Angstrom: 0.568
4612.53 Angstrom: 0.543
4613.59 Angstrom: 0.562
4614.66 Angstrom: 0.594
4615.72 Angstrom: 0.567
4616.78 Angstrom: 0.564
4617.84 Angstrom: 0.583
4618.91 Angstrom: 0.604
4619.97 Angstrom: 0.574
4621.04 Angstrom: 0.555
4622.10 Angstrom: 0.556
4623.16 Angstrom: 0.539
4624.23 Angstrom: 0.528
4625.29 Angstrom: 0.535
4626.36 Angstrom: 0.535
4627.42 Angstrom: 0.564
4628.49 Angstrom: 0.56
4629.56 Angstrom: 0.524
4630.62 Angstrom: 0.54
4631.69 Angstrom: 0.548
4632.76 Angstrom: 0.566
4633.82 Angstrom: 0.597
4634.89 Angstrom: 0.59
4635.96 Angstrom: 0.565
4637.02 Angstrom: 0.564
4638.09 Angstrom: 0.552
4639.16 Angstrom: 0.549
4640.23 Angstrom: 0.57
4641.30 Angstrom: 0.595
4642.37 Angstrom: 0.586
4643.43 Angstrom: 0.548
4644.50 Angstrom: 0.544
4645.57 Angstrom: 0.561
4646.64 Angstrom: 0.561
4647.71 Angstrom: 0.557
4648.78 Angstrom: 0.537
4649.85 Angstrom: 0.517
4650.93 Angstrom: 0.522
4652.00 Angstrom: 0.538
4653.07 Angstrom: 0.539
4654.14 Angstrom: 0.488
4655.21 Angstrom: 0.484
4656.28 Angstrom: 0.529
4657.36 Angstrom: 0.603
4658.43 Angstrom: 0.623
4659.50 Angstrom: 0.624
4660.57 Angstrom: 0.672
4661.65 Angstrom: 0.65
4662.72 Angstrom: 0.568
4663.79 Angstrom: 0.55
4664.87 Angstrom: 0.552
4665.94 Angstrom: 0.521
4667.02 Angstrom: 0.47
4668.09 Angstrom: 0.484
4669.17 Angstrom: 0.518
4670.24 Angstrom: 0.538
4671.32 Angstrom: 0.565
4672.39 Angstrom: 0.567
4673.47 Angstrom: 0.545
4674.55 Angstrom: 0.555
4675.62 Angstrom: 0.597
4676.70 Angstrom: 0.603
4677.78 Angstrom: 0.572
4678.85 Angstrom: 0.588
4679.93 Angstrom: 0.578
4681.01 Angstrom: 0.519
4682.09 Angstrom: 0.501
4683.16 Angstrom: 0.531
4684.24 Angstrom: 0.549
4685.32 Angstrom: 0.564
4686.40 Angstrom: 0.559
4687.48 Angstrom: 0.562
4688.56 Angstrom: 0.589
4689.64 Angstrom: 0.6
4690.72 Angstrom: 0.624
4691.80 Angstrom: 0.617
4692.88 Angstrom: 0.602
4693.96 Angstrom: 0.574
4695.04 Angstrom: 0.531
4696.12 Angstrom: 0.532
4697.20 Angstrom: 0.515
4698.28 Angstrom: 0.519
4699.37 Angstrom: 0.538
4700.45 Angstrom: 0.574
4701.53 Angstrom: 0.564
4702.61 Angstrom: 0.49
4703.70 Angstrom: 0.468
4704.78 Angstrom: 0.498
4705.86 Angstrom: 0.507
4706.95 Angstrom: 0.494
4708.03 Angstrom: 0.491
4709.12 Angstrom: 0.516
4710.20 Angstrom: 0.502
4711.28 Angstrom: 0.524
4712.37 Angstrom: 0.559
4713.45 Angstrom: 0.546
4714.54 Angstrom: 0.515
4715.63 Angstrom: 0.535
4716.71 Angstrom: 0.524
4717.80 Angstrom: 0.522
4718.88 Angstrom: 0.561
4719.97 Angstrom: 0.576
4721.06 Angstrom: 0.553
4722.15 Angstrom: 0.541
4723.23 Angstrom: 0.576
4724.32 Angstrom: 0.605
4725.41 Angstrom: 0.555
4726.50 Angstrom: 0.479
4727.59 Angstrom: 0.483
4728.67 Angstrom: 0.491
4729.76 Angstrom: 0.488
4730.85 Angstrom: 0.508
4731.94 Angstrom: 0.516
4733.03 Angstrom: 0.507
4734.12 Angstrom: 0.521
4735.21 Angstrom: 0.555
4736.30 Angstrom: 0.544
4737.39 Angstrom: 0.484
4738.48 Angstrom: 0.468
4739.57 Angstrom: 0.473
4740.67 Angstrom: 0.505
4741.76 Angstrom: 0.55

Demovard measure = 4676.70 Angstrom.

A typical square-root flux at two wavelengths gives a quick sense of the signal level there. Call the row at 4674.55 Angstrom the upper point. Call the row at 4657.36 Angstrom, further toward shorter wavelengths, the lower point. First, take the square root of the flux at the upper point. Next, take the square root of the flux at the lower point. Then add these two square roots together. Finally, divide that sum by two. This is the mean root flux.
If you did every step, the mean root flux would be 0.76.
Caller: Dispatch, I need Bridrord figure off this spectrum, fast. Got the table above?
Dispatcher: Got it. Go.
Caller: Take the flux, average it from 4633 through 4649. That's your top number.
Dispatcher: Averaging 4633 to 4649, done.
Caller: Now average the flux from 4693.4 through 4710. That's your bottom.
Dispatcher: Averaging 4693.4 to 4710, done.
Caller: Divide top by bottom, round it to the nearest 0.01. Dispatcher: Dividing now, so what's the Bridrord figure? 1.09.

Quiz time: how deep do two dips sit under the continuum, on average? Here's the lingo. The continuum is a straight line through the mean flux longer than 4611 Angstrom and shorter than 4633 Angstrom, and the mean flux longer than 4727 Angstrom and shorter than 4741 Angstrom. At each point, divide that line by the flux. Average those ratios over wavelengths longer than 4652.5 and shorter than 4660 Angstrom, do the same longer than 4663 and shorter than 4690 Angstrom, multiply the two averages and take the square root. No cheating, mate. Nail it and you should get 0.98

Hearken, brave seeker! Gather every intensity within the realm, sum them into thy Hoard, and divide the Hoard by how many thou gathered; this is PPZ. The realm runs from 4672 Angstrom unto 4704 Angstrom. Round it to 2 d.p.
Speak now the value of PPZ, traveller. 0.56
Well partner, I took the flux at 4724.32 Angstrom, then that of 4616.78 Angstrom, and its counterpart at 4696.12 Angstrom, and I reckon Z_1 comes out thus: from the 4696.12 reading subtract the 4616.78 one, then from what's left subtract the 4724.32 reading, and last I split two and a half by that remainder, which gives -3.9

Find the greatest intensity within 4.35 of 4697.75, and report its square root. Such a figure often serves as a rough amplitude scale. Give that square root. 0.758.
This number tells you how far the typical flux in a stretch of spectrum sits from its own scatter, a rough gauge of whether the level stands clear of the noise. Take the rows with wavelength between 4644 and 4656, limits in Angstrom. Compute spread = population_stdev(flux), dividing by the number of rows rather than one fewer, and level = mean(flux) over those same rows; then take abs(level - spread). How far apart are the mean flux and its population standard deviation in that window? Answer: 0.506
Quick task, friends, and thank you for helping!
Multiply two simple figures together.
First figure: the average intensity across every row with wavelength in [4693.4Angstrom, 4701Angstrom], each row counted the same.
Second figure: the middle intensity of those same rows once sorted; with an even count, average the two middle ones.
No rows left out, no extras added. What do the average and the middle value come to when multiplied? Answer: 0.288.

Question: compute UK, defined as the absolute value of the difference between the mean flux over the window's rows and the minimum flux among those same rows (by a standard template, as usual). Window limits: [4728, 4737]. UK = 0.028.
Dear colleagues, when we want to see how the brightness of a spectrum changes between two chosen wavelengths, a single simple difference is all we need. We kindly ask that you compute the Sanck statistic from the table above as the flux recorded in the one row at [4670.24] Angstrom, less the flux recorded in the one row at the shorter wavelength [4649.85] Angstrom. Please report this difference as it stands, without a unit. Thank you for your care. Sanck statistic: 0.02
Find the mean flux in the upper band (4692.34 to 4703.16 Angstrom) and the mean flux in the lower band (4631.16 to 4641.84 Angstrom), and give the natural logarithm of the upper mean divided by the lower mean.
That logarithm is -0.05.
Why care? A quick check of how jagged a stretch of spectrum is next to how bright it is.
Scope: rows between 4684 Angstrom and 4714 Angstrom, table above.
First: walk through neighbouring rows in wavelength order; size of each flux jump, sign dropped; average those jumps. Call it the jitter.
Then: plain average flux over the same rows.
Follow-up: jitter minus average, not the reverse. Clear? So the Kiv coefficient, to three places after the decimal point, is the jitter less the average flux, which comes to -0.524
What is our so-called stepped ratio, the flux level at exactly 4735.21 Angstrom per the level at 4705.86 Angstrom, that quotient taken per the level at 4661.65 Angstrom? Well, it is 1.68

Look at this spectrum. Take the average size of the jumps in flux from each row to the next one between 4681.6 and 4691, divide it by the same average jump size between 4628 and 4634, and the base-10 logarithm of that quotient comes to -0.12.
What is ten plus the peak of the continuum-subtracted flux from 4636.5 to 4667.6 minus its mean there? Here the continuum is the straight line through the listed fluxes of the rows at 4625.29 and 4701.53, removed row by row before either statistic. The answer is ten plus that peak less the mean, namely 10.11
